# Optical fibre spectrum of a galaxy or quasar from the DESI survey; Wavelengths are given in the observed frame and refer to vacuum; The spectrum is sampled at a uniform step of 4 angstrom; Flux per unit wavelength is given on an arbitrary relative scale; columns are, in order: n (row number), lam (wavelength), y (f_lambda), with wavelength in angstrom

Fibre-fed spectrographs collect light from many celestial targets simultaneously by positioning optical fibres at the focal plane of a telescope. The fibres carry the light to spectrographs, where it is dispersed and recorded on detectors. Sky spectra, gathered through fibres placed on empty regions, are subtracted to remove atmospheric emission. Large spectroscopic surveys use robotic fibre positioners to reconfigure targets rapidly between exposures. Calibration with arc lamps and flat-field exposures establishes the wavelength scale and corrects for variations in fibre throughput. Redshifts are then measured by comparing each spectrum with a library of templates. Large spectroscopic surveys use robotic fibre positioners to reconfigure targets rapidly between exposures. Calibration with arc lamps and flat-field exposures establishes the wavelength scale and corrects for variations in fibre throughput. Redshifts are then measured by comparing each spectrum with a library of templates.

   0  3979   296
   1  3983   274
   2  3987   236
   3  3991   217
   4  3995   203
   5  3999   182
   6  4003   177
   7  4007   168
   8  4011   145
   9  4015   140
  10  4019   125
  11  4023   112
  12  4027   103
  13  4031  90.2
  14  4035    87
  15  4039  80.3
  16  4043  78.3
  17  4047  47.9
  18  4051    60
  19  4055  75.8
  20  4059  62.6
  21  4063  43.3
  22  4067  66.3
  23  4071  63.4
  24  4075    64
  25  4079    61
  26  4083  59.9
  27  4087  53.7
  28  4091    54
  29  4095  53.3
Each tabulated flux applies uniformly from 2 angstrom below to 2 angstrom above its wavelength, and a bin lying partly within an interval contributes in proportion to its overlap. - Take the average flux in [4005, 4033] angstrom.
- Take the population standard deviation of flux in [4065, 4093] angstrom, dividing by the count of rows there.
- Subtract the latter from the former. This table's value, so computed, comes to 122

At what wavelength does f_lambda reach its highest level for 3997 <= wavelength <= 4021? 3999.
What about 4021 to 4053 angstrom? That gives 4023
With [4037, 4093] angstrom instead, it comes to 4039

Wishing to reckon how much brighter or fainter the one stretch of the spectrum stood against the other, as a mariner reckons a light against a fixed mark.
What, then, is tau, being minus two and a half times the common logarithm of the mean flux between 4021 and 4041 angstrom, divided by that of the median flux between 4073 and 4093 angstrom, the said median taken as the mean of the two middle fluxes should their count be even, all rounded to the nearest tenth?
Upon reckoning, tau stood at -0.5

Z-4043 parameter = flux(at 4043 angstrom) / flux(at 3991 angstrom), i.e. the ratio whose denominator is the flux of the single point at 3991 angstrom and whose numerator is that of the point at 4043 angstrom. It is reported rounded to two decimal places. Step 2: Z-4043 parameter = 0.36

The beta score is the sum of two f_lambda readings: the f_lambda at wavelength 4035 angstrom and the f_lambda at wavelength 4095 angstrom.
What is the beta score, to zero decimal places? 140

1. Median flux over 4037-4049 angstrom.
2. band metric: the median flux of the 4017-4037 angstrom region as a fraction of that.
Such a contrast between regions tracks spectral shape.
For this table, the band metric 1.3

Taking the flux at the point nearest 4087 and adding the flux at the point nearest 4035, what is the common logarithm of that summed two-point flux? 2.15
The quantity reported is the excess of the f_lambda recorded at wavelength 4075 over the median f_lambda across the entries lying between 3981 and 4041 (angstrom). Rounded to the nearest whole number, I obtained -81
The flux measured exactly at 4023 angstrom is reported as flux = 112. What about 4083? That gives 59.9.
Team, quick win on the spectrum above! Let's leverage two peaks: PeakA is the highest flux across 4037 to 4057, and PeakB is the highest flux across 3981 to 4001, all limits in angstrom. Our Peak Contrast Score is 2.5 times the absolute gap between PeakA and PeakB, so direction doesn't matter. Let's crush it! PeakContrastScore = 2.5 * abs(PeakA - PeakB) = 484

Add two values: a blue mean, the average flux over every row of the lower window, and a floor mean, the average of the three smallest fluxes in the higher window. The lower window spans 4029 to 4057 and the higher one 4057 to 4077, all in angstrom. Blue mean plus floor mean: 131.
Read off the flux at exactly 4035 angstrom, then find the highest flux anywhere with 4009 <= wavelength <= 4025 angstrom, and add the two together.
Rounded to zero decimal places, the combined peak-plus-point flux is 232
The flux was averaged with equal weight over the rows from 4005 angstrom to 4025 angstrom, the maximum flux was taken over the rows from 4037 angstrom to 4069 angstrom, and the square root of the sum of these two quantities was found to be 14.8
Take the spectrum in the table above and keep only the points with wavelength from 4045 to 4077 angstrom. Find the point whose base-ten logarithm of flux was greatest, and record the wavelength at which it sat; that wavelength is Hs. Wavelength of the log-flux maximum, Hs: 4055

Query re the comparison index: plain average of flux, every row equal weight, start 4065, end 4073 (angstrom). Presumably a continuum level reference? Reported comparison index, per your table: 65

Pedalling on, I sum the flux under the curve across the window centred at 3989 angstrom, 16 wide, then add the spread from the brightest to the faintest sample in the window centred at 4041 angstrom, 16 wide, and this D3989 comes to 3759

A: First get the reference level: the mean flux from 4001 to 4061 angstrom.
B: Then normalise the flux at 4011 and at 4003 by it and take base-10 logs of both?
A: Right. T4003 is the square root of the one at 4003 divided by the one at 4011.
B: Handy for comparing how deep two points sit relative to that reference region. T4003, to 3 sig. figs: 1.26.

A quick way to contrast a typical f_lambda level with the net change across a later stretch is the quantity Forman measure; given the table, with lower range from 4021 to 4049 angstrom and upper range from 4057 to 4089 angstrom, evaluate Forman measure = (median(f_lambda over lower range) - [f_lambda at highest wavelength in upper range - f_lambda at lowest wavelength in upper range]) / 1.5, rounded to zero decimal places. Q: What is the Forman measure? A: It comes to 64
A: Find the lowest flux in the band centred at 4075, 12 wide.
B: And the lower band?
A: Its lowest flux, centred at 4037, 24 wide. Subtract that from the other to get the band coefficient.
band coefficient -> 13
